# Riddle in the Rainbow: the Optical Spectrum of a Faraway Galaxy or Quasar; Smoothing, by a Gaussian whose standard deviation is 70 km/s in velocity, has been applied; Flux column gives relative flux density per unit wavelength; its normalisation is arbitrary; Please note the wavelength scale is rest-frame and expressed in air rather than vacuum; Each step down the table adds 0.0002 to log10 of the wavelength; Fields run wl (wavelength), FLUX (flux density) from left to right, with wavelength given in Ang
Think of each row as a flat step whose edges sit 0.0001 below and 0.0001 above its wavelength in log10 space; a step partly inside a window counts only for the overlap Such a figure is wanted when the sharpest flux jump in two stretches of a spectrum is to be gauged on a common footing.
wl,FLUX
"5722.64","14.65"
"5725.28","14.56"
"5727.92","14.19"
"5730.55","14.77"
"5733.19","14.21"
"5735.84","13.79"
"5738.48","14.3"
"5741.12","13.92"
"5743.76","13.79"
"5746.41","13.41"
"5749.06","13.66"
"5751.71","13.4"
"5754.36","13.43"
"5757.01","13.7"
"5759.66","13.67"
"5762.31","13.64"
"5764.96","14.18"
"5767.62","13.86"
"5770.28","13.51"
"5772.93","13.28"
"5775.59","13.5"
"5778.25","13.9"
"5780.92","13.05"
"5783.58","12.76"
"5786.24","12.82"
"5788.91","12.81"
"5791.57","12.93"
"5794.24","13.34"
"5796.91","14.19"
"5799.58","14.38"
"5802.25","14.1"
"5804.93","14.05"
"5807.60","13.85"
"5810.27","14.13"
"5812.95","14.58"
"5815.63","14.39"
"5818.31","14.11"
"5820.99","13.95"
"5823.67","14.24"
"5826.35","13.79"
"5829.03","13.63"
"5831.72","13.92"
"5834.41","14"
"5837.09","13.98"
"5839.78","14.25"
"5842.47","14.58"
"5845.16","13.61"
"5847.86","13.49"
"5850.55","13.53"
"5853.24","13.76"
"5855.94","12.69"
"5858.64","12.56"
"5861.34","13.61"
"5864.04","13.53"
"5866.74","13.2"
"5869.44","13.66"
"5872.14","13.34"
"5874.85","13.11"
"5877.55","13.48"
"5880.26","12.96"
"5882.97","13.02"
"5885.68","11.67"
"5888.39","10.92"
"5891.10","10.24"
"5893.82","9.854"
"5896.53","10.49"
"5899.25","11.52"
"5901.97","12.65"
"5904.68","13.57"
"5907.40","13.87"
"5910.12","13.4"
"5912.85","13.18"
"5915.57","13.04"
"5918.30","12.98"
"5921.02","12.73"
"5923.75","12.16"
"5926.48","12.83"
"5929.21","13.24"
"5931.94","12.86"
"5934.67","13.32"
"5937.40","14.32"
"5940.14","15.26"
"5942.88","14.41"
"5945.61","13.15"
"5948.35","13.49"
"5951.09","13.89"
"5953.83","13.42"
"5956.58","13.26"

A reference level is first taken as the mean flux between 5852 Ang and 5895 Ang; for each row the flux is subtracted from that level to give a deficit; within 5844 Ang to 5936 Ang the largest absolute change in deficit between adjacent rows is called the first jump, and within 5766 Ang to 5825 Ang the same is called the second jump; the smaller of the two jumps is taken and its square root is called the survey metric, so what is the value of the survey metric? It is 0.92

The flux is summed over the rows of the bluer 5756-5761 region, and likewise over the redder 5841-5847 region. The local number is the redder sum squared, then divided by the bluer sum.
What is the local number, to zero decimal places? 29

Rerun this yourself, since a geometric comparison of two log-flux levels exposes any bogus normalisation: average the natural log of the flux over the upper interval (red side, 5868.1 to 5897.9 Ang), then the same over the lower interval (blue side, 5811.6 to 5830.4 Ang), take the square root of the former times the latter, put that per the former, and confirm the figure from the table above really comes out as 1.03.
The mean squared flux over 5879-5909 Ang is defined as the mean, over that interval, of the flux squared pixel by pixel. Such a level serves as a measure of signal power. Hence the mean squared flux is 143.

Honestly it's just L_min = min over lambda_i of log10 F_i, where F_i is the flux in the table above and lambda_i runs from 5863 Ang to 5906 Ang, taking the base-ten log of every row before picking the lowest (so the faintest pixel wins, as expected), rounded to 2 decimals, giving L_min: 0.99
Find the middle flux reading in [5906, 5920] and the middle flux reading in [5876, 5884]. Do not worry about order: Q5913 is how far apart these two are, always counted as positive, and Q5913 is 0.16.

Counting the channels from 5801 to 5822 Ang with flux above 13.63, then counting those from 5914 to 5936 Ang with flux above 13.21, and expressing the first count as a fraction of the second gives 4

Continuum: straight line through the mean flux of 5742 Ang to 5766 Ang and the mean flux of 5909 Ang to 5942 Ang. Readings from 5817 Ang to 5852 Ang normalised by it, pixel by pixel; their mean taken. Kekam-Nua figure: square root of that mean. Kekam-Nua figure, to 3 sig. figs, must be 1.02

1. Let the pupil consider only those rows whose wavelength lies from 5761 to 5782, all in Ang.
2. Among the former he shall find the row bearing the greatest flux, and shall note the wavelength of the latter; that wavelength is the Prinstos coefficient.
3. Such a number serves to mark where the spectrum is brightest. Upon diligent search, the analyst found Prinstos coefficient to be 5764.96 Ang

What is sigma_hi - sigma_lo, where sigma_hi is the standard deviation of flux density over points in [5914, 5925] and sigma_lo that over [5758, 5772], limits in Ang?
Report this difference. 0.1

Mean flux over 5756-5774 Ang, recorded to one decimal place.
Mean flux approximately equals 13.7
